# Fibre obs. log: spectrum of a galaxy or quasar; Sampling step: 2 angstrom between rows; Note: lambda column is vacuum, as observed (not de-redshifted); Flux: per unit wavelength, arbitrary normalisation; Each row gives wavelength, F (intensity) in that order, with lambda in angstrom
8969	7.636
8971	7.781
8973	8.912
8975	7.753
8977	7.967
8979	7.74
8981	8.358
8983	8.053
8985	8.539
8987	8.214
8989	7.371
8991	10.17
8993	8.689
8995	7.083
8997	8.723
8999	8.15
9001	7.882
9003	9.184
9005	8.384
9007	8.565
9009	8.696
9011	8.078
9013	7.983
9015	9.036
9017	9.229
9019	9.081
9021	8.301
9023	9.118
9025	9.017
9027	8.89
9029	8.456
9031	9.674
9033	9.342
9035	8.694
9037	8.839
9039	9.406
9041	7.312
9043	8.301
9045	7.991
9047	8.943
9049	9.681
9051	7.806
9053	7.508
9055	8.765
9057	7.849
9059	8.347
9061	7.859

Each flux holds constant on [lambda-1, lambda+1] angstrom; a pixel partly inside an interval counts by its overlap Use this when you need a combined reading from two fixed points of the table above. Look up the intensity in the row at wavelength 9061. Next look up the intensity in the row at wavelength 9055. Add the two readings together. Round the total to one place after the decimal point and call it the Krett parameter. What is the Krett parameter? 16.6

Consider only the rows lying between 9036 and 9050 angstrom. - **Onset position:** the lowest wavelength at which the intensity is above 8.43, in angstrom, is 9037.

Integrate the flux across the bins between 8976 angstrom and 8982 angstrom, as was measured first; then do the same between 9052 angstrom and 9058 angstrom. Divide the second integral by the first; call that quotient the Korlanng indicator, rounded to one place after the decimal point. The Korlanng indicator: 1.0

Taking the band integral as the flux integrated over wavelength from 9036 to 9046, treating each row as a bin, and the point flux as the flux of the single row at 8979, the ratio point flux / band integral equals 0.092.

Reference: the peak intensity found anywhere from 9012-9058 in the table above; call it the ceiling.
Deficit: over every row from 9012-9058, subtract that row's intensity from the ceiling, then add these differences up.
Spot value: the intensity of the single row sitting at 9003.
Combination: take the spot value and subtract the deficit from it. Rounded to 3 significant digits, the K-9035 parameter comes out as -14.3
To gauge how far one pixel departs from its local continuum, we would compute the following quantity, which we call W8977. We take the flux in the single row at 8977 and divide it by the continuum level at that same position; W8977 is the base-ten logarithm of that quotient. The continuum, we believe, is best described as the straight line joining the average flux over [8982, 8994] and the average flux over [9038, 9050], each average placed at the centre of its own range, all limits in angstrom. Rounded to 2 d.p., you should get -0.03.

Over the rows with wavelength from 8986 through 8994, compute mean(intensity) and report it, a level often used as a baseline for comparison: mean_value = 8.61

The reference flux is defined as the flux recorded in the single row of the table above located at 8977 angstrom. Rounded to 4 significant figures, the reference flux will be 7.967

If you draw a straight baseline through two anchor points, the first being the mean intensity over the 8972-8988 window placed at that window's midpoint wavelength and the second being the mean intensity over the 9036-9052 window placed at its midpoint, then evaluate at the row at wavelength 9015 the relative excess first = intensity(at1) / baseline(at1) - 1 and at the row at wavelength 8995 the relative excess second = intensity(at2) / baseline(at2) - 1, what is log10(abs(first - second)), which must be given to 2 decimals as -0.65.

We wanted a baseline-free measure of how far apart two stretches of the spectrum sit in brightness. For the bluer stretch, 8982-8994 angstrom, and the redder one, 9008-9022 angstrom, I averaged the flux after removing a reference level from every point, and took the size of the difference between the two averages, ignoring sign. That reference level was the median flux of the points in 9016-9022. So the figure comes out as 0.1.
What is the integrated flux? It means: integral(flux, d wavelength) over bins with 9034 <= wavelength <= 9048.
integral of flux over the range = 119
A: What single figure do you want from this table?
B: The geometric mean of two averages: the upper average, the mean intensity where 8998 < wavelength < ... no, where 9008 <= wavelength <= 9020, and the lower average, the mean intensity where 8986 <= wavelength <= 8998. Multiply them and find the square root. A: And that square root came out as 8.53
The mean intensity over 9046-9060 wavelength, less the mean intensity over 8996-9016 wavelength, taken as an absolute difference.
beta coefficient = 0.05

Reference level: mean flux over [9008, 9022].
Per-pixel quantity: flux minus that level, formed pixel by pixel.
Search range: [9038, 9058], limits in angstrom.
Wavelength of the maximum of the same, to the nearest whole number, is 9049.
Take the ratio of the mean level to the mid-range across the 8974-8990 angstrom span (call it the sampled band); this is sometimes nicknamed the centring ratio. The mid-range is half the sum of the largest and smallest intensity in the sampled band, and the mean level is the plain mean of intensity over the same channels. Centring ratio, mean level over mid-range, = 1.01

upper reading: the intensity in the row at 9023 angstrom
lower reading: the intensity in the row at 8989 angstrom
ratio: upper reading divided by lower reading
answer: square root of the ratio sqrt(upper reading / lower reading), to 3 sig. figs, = 1.11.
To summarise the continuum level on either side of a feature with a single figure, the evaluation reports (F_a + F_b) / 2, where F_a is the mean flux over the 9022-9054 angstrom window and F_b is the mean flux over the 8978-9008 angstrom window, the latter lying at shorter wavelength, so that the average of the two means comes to 8.51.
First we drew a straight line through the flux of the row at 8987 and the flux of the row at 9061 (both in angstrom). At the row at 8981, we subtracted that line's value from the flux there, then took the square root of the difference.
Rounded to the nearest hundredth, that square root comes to 0.34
